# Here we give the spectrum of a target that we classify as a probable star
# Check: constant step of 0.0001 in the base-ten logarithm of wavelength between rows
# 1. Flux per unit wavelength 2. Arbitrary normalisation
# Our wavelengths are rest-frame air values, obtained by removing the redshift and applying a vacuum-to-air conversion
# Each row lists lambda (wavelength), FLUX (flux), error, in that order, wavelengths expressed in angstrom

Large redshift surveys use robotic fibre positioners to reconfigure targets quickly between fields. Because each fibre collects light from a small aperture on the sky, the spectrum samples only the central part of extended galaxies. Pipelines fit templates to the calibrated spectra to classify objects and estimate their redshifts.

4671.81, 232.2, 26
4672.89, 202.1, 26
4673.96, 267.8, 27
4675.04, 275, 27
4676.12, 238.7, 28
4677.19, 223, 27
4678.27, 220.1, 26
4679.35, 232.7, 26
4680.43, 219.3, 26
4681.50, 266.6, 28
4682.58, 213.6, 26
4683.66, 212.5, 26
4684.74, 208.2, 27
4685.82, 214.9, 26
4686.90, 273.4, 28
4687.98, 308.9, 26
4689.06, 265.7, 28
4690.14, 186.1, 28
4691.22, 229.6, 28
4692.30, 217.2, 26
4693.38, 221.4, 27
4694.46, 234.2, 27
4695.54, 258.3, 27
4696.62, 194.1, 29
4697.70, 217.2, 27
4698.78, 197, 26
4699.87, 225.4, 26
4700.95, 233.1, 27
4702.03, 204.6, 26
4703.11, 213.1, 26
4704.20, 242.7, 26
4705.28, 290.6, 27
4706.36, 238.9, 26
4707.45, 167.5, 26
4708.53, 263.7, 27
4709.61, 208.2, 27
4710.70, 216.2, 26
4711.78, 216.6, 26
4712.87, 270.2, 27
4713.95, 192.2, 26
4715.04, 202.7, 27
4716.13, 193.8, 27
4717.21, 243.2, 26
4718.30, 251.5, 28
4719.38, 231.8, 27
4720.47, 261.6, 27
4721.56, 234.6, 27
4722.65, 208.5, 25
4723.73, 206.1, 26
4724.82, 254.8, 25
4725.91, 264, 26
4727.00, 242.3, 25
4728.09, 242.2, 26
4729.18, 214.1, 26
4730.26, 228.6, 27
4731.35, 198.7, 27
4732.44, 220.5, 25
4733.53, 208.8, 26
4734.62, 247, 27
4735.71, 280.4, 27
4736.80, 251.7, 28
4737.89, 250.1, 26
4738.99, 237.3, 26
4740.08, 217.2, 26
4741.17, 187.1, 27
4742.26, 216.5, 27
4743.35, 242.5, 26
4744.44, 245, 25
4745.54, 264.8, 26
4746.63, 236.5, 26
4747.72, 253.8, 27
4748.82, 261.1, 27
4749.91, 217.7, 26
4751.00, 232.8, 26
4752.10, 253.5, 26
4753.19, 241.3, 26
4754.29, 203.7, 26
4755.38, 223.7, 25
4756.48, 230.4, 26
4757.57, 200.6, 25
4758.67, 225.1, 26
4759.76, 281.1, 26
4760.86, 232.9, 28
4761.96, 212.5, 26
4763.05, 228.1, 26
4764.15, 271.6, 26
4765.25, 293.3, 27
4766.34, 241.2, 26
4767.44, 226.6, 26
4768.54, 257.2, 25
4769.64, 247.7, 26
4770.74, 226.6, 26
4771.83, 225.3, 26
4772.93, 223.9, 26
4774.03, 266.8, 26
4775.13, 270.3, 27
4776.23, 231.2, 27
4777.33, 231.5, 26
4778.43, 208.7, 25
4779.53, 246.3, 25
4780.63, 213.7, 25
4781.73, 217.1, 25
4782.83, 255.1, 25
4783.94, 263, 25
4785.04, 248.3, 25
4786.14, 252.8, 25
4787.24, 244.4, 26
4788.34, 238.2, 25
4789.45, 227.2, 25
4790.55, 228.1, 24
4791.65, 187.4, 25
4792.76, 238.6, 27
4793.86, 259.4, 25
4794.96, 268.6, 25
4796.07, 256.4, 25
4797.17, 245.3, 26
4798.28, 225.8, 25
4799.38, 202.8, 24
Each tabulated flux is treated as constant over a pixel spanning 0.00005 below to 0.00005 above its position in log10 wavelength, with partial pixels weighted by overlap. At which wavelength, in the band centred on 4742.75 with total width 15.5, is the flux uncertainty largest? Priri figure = 4736.80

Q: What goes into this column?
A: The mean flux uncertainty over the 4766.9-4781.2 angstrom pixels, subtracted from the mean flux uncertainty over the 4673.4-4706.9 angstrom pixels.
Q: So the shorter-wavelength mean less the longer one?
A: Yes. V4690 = 0.96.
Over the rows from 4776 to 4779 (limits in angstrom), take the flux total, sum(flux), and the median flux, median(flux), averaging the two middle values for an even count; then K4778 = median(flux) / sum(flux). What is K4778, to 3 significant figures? 0.344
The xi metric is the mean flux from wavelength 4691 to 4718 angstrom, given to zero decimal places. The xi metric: 224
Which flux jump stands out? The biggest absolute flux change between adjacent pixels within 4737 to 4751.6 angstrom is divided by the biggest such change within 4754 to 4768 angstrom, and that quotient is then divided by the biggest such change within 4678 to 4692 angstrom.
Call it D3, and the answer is 0.0097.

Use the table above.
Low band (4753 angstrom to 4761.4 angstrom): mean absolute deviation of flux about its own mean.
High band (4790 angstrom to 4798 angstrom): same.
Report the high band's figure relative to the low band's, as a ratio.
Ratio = 1.2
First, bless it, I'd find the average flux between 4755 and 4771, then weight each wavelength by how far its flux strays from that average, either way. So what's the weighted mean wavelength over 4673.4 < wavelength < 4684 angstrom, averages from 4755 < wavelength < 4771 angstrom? 4679.0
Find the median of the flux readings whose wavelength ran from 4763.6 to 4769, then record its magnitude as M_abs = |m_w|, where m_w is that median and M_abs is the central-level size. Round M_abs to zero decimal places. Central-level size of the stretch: 257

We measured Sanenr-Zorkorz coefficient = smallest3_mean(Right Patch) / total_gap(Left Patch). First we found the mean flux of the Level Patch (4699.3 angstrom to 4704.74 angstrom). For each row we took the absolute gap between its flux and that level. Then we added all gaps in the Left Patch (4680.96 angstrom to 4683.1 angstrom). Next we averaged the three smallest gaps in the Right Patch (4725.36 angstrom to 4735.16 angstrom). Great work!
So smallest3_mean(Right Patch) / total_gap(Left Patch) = 0.11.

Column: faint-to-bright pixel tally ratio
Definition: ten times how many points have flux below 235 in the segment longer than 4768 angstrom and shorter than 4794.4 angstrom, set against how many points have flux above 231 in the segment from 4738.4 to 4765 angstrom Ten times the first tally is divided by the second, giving 8.5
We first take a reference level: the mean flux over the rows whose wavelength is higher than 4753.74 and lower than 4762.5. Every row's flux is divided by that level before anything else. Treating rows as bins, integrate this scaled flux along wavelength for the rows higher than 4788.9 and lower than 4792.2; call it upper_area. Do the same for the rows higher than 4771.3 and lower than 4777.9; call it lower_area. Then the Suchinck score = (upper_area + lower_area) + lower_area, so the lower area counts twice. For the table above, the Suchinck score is 17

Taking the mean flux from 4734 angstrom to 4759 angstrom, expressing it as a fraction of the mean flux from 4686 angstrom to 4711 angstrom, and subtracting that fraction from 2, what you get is 0.979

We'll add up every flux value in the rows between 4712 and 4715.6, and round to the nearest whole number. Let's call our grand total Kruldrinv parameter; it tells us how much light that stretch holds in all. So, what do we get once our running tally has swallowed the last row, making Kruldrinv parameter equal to 665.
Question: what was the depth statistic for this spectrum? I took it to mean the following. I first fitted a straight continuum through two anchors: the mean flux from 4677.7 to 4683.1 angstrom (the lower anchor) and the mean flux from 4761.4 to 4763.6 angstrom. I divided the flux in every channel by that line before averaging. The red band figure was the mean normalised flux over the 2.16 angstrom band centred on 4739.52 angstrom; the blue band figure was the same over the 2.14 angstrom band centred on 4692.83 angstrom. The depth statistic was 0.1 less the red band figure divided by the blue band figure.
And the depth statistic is -0.96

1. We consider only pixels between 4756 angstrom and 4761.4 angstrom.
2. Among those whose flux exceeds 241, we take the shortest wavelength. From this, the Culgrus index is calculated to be 4759.76 angstrom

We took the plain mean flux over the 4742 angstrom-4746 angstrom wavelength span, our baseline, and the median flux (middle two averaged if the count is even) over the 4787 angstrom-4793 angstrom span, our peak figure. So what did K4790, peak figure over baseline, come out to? 0.96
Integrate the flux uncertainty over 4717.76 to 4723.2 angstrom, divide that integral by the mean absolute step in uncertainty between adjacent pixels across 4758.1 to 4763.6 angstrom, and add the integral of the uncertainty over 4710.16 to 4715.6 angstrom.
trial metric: 289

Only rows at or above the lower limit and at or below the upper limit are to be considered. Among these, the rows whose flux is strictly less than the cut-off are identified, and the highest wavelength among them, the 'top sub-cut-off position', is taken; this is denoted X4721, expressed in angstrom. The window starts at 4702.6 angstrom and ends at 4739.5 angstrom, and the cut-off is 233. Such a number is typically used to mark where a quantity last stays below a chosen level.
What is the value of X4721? 4733.53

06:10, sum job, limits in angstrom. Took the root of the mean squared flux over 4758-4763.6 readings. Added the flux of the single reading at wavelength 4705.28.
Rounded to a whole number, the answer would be 528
